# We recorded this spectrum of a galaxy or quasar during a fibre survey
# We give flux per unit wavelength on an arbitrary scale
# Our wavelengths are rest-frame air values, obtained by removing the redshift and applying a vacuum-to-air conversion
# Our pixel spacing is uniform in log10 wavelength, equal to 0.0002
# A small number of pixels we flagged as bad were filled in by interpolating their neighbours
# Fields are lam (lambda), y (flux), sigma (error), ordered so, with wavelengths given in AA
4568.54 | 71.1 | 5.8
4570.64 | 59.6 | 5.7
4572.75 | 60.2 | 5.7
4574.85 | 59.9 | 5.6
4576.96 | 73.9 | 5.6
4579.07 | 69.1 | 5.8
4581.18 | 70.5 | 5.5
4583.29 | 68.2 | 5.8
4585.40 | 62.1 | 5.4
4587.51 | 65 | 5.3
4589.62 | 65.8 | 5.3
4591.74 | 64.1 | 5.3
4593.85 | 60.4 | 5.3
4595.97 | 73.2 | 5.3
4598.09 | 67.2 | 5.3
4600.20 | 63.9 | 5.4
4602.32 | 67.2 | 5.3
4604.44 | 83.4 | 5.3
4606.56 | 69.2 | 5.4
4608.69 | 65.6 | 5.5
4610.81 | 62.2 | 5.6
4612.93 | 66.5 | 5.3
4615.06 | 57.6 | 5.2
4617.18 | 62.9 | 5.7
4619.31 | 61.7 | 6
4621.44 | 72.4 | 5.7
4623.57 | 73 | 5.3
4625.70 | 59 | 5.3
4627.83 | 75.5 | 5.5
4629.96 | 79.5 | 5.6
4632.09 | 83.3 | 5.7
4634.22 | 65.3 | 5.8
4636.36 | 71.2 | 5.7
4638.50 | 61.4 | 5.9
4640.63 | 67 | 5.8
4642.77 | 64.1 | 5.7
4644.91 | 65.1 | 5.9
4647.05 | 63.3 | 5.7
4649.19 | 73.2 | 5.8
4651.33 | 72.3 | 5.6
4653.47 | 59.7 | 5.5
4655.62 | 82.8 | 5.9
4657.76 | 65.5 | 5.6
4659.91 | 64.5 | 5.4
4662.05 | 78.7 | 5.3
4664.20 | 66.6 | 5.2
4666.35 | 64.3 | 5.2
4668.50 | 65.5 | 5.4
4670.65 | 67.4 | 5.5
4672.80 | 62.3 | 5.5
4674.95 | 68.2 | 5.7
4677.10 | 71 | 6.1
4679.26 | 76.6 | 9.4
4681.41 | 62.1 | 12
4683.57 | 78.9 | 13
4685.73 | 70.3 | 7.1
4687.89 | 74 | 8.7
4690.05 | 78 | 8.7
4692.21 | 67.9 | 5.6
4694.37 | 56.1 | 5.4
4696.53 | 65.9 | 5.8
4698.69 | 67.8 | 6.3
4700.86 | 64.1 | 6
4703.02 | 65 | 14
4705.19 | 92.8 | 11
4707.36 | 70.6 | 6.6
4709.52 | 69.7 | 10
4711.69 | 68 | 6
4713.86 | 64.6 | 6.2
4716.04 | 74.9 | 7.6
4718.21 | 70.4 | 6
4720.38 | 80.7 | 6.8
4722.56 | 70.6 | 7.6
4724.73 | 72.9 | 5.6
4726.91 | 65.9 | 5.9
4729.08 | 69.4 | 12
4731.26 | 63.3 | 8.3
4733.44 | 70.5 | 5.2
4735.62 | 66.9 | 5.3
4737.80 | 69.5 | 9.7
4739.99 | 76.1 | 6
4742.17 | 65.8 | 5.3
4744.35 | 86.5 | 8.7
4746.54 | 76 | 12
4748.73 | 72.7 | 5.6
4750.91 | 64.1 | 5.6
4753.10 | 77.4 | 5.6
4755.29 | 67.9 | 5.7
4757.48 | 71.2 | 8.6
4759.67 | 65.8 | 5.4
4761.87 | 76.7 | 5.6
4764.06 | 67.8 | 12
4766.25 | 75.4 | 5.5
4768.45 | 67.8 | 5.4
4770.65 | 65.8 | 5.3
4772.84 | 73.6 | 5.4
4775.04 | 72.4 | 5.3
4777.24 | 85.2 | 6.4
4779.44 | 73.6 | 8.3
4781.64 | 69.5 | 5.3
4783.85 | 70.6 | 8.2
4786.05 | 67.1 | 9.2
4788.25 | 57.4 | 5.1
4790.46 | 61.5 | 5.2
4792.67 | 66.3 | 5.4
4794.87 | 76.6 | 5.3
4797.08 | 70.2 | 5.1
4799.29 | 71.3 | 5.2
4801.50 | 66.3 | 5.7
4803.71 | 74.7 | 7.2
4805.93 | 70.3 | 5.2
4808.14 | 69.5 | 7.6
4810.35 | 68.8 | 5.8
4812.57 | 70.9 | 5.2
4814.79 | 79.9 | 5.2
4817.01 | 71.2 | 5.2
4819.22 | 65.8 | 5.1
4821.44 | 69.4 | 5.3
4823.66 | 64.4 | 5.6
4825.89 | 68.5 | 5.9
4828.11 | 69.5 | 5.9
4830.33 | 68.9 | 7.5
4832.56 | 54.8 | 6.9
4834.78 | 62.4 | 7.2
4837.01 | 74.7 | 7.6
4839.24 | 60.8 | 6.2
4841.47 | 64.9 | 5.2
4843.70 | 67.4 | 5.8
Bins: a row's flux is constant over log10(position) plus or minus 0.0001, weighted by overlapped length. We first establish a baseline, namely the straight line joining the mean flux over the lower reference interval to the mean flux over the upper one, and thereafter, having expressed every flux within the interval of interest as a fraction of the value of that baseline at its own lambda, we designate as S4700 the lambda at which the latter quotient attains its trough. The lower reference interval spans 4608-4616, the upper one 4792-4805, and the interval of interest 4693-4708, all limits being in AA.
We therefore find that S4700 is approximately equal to 4694.37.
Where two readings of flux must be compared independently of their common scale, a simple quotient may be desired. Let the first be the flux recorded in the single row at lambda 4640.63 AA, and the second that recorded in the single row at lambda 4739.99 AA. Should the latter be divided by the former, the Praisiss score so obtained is 1.14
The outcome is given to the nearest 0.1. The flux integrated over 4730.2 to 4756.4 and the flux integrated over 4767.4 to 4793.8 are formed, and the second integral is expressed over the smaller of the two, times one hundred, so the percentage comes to 100.0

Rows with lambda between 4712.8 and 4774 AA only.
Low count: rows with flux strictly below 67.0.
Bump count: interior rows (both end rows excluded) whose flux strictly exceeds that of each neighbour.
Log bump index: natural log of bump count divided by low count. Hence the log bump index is 0.3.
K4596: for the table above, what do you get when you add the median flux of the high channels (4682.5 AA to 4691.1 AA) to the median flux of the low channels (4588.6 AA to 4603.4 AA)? 142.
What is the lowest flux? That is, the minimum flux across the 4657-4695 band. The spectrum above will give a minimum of 56.1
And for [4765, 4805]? 57.4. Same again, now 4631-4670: 59.7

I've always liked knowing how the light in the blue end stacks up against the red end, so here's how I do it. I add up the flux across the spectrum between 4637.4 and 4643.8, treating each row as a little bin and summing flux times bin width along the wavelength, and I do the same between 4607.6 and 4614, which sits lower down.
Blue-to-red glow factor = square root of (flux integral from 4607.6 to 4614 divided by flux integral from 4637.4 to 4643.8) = 1.00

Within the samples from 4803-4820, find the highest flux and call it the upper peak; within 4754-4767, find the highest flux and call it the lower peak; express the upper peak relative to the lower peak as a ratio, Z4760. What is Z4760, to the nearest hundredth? 1.04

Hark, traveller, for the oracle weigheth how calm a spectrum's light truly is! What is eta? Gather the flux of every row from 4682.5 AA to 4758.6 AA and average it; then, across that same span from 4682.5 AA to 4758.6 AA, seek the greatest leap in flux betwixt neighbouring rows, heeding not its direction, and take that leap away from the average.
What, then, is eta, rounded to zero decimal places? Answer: 43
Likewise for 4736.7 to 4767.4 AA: 52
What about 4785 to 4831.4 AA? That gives 59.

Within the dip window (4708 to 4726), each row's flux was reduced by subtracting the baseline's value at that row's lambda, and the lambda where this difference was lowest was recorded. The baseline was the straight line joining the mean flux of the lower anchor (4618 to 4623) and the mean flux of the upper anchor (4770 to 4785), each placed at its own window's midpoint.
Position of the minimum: 4713.86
